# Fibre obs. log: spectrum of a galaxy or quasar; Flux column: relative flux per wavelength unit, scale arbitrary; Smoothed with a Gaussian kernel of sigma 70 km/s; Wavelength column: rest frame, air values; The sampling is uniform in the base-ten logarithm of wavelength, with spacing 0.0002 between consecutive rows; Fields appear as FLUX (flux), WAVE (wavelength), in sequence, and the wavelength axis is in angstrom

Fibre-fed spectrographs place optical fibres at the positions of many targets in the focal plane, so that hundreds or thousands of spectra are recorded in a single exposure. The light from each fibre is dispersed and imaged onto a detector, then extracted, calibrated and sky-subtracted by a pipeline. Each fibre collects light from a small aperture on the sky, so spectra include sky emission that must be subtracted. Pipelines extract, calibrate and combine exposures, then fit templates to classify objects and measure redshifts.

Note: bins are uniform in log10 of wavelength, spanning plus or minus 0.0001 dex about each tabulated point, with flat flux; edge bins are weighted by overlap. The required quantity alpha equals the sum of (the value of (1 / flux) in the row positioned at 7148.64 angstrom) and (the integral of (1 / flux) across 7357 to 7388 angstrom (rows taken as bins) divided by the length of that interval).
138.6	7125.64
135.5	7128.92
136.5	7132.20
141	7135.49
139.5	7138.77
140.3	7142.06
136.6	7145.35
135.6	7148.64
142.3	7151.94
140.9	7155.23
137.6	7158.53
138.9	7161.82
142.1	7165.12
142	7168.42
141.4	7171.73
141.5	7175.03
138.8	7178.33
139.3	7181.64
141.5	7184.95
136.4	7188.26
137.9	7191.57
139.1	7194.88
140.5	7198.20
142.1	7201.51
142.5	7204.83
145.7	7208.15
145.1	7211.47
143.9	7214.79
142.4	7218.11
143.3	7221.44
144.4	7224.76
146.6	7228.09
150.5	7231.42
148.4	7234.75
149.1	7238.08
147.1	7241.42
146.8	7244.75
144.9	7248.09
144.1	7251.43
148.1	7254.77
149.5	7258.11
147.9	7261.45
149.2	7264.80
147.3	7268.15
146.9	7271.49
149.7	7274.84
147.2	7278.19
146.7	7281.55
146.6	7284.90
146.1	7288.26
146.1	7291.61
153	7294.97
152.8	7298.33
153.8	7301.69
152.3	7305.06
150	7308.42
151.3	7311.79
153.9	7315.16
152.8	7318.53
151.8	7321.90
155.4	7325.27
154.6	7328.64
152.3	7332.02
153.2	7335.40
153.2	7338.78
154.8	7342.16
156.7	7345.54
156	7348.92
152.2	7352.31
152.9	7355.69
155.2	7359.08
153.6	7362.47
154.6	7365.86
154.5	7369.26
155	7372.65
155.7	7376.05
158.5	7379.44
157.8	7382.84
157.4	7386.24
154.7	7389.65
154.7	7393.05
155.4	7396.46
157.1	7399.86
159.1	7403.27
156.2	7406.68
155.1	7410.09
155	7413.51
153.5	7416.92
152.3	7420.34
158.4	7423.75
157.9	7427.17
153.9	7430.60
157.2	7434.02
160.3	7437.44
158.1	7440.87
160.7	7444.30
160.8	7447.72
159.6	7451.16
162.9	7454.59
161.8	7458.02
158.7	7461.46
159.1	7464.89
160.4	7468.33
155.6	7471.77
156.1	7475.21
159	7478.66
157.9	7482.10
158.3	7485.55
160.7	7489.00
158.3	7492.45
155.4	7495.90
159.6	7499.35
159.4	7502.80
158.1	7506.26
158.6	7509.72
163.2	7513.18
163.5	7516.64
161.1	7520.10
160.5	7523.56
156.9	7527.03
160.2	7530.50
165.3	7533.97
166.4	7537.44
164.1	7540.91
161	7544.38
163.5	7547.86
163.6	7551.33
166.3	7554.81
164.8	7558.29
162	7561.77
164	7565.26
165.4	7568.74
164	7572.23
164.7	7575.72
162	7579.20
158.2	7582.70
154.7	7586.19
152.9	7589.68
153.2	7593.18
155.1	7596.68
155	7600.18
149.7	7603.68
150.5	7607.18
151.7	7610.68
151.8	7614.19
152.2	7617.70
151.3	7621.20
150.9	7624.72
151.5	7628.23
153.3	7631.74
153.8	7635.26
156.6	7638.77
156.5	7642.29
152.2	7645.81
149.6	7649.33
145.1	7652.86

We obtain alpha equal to 0.0138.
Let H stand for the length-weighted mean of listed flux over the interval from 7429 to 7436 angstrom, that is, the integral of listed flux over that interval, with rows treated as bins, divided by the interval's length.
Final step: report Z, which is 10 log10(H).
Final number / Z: 21.9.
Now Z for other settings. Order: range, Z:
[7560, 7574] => 22.1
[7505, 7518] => 22.1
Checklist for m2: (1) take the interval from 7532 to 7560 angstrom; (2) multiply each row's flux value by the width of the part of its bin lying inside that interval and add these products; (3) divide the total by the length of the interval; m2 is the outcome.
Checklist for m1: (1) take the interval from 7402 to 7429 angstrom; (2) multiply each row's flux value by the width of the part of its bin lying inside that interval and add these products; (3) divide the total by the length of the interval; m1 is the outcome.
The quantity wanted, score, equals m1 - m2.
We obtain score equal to -9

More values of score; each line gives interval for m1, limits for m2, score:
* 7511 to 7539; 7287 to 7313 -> 11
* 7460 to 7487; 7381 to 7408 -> 2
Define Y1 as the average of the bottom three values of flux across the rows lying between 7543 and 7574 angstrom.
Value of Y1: 162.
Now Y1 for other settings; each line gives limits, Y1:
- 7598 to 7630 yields 150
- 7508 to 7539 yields 159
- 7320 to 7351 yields 152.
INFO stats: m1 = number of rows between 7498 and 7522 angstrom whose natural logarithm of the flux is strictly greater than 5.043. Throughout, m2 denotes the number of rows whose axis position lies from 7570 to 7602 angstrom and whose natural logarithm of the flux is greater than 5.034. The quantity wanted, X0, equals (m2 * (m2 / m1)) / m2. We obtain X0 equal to 1.0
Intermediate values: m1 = 7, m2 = 7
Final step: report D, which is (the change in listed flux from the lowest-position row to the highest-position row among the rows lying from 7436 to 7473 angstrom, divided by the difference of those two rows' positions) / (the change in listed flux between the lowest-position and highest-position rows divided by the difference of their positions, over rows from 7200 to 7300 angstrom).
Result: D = -1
